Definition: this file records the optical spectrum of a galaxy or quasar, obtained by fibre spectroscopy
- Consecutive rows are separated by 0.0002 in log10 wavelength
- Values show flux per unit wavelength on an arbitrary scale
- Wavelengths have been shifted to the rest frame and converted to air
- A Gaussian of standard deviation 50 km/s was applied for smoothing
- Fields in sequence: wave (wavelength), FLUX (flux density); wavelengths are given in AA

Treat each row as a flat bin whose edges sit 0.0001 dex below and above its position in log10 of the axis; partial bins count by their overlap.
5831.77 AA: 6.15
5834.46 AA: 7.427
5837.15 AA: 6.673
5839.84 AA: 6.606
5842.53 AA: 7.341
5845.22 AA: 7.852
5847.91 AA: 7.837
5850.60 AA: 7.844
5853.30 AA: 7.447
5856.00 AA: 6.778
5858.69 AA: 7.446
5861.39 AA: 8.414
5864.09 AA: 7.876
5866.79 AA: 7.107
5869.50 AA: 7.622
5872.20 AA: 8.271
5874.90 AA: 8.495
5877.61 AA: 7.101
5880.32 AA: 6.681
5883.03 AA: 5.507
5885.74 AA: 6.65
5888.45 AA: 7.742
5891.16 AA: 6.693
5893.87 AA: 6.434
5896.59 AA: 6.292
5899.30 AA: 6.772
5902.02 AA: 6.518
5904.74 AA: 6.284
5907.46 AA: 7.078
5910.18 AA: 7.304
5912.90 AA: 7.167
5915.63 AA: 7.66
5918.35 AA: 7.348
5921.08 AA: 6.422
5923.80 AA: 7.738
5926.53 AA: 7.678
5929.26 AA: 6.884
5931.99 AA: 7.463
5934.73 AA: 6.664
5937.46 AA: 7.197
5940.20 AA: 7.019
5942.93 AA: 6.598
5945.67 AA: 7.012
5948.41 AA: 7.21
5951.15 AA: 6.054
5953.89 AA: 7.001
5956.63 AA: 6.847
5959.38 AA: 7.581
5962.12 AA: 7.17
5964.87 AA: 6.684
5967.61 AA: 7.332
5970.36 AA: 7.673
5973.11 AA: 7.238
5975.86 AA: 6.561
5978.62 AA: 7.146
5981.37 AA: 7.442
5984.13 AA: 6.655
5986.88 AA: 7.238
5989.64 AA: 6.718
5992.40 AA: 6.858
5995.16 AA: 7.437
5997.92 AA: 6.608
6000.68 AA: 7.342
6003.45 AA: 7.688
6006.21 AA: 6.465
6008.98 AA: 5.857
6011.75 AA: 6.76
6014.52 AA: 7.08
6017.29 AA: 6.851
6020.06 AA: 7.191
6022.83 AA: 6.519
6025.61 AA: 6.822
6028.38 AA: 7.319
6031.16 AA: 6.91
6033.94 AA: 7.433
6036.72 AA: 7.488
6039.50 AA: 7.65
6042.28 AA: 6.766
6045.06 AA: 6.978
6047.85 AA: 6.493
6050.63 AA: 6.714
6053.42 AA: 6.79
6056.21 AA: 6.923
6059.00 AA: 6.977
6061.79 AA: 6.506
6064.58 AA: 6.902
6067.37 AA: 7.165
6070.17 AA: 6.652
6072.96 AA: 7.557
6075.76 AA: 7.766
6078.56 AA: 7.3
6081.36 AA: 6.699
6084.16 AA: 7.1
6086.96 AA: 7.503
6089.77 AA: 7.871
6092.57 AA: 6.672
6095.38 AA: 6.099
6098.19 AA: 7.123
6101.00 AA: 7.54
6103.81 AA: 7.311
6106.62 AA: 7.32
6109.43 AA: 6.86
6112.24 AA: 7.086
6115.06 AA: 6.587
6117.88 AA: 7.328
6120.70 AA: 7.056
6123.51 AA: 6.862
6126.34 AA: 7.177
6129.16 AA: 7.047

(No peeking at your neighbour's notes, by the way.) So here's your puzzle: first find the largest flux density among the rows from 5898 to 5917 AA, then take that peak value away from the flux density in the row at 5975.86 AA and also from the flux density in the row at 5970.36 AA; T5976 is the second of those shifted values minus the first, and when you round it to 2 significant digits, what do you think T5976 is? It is 1.1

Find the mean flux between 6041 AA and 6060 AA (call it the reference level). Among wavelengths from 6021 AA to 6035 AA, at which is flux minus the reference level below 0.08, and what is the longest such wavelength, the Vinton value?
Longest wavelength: 6025.61 AA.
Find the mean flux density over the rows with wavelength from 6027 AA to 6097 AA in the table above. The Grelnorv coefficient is 7.05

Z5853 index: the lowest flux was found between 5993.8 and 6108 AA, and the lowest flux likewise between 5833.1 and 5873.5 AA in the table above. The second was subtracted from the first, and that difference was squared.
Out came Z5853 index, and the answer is 0.56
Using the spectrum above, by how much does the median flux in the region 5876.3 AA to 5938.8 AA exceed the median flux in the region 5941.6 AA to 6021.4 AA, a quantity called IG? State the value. -0.13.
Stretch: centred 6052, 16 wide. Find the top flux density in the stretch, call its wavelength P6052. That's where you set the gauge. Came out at 6045.06 AA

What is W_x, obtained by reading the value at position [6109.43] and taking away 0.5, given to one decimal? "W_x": 6.4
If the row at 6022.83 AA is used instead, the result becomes 6.0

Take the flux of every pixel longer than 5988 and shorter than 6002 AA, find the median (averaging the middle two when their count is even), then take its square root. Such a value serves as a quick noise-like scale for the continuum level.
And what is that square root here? 2.619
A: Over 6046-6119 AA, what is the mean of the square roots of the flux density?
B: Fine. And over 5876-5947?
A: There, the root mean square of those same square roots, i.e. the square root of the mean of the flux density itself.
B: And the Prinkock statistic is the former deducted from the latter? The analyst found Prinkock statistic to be -0.02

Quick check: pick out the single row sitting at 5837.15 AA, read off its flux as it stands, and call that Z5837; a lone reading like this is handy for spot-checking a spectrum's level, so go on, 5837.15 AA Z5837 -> 6.673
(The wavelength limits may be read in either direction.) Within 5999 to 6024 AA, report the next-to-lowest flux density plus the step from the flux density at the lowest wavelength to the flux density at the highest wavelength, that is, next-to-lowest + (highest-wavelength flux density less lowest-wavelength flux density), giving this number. 5.6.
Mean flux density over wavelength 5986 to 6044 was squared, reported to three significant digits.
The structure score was 49.0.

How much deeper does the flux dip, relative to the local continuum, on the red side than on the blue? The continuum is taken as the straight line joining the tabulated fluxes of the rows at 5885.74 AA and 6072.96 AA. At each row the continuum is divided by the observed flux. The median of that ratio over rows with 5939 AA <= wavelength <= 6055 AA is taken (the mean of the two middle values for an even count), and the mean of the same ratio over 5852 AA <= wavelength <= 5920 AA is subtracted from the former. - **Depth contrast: 0.084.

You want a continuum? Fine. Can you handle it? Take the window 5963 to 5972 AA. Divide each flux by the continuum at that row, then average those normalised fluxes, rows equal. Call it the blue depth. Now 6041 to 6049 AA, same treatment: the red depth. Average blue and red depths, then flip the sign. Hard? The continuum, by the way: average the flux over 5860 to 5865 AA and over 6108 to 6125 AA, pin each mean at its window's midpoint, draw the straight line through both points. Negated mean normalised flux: -0.93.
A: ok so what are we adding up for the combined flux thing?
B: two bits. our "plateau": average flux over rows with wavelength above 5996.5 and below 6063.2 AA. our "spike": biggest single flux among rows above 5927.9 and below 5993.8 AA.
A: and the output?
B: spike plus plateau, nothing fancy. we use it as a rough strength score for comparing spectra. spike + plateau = 14.60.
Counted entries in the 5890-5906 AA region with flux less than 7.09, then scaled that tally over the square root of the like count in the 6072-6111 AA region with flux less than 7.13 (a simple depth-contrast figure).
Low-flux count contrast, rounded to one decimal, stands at 2.4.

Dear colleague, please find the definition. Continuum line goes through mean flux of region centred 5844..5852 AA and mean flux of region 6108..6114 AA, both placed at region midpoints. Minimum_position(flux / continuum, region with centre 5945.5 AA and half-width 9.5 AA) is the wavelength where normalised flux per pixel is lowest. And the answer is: 5951.15 AA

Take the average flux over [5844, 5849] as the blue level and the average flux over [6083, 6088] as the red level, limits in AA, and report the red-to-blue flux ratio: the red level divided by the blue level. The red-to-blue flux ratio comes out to 0.93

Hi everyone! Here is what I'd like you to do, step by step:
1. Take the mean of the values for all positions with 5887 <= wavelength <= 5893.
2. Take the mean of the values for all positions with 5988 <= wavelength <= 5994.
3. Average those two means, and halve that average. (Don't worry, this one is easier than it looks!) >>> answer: 3.50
